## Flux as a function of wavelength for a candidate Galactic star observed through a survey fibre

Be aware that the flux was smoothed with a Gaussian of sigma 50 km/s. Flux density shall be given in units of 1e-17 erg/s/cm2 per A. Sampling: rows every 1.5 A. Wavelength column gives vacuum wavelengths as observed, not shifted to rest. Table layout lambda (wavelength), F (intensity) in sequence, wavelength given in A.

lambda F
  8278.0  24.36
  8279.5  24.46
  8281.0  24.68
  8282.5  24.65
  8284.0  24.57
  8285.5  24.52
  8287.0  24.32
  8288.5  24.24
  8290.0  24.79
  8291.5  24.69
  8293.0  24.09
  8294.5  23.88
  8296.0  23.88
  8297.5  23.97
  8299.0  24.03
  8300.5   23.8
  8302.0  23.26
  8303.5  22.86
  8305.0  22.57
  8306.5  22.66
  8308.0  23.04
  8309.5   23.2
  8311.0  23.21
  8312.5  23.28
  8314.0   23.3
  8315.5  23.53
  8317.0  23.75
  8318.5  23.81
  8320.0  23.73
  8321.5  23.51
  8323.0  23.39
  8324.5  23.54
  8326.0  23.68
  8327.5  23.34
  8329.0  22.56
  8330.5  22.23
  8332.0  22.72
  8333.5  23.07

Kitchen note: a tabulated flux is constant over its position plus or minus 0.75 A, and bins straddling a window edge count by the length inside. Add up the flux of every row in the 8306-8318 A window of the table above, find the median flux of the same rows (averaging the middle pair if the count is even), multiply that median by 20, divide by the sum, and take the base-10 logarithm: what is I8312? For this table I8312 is 0.3979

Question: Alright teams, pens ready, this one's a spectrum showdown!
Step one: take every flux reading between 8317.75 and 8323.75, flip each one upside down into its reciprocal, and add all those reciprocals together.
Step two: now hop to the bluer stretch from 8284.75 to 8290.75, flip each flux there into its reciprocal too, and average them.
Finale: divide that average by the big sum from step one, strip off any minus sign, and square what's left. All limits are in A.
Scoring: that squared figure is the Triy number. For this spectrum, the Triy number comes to 0.0582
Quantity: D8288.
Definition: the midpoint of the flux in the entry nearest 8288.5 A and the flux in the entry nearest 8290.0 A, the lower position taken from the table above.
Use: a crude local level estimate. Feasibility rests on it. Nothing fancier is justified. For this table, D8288 24.5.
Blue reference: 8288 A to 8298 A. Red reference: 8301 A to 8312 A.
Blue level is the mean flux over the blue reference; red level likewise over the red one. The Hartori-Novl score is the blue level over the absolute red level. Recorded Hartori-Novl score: 1.05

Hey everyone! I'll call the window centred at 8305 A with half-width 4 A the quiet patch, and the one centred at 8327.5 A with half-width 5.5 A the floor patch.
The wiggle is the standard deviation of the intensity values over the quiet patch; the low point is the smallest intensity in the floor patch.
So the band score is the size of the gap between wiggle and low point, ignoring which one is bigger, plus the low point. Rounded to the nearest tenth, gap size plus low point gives 44.2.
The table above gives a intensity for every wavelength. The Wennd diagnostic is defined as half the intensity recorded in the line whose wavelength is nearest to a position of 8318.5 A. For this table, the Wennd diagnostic 11.9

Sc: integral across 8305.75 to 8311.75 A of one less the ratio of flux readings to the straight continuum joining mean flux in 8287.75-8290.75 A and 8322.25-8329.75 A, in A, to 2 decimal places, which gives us 0.21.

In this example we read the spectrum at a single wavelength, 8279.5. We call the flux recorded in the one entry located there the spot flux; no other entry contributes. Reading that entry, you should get 24.46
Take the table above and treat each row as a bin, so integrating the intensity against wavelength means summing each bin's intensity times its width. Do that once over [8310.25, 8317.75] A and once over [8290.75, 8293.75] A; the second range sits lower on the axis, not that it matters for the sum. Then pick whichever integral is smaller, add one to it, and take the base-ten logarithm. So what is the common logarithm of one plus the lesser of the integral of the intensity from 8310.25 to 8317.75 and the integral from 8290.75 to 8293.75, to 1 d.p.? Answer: 1.9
